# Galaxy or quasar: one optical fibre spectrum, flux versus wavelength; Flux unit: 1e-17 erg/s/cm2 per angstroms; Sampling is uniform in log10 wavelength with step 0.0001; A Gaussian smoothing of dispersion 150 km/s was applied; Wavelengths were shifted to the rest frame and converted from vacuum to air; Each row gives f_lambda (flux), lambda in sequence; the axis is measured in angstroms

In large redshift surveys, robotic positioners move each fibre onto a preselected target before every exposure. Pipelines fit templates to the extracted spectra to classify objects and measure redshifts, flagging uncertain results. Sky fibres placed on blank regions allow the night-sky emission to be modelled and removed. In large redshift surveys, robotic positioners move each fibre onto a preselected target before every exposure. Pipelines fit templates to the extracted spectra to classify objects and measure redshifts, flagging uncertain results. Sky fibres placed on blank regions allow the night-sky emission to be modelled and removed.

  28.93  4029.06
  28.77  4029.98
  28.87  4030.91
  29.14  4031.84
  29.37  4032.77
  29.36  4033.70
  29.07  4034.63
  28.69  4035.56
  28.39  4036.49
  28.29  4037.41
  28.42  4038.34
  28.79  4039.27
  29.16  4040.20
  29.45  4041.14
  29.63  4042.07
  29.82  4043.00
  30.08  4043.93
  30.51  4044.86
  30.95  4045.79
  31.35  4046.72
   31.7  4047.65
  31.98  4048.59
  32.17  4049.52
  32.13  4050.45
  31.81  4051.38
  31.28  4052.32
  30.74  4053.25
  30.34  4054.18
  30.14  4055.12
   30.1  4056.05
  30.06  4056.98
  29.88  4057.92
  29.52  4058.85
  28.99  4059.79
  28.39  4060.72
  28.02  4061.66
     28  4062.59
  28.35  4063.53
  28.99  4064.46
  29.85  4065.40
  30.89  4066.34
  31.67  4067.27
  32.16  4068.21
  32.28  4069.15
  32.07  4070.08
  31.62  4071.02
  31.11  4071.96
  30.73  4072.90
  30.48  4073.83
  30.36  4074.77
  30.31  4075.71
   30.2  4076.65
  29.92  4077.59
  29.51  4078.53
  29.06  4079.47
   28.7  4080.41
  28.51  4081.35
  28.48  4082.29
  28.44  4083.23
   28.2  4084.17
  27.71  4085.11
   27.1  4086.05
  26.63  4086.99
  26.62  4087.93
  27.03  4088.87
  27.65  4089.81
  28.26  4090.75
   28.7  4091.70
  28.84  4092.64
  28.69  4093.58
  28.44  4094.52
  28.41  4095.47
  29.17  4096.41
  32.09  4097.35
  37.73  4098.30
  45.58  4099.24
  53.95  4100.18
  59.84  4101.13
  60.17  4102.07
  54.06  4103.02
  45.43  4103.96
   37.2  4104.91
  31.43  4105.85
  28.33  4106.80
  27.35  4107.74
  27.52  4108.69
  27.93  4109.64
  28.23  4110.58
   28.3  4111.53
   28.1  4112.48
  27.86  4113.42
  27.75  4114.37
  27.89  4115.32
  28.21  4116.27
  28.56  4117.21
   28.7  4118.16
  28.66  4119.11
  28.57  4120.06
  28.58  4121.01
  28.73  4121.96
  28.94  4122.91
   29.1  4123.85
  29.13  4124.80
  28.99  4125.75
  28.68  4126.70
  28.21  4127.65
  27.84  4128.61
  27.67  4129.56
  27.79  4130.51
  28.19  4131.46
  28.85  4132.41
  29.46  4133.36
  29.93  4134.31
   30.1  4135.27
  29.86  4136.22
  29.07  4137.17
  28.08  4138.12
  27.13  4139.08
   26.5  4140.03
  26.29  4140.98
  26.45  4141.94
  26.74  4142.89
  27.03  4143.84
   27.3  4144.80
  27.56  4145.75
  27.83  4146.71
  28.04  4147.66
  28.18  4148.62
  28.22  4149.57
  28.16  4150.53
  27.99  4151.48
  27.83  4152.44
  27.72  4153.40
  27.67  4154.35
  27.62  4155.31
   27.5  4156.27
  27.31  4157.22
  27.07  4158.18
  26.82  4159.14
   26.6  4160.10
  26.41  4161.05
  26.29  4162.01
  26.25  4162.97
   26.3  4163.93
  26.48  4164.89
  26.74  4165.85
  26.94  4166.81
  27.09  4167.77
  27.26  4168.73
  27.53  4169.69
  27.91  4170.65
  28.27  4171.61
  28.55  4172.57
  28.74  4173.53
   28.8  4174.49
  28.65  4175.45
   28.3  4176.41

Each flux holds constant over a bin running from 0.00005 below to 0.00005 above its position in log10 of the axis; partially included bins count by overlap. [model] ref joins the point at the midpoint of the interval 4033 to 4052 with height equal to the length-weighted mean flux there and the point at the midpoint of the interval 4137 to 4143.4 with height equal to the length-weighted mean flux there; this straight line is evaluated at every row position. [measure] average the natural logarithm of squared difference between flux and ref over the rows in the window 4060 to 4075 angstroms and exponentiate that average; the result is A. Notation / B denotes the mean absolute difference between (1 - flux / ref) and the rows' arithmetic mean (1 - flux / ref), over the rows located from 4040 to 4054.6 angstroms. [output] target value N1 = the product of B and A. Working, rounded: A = 2.2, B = 0.031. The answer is 0.068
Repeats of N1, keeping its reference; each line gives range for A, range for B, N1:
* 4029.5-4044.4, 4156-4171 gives 0.014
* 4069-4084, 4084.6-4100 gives 0.087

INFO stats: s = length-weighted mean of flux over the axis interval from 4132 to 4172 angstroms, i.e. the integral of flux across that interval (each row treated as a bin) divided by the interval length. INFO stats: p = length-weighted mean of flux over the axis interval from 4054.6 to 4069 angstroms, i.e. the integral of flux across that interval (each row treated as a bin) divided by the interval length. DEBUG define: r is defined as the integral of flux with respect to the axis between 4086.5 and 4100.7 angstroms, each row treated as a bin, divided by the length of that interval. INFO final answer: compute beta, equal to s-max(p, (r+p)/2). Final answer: -3.3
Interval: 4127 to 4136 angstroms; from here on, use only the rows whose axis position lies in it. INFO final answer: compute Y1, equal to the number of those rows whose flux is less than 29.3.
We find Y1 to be 6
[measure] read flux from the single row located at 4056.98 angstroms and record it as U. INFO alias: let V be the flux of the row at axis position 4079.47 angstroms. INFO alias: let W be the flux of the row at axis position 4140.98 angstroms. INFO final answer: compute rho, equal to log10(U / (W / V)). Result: 1.52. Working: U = 30.06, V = 29.06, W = 26.29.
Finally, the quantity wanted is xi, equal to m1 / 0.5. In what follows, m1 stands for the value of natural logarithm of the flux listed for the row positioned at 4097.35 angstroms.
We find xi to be 6.9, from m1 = 3.47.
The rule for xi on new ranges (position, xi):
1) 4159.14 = 6.6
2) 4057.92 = 6.8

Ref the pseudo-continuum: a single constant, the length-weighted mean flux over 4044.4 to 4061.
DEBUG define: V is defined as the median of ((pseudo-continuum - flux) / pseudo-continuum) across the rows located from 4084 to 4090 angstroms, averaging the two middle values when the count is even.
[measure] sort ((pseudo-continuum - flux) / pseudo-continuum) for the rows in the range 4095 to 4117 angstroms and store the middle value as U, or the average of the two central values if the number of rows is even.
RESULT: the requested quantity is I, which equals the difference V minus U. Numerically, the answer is 0.04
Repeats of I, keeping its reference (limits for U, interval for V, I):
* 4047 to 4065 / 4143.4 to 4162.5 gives 0.08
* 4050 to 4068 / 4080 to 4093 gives 0.06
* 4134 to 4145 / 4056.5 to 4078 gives -0.10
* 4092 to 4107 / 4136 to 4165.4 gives 0.24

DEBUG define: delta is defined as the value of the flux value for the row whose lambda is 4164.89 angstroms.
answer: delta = 26.48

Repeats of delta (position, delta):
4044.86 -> 30.51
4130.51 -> 27.79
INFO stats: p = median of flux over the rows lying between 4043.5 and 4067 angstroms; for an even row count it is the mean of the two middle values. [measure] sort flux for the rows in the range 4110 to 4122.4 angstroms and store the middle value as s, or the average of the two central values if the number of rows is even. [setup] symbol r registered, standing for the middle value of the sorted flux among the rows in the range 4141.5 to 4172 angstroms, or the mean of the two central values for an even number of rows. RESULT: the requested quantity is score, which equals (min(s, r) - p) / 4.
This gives -0.7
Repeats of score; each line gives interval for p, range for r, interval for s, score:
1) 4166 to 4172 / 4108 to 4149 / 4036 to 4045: 0.2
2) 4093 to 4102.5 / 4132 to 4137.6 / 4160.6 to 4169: -2.1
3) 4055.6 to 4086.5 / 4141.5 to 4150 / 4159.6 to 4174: -0.7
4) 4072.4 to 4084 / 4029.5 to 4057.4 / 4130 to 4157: -0.5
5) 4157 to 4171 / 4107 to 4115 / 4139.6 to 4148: 0.1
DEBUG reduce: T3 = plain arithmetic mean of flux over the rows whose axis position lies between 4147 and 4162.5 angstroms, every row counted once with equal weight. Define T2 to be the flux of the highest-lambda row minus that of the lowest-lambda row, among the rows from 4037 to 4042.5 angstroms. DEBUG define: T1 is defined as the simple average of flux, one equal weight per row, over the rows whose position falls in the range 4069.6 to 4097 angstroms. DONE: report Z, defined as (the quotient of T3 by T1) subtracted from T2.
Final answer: 0.4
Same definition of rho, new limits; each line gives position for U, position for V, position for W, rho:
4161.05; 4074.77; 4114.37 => 1.46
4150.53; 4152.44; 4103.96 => 1.24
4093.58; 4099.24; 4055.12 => 1.64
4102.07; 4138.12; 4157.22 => 1.79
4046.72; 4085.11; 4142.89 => 1.51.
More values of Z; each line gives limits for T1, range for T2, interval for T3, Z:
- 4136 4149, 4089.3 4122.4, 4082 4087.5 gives 0.1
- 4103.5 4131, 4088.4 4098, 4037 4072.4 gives 4.0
